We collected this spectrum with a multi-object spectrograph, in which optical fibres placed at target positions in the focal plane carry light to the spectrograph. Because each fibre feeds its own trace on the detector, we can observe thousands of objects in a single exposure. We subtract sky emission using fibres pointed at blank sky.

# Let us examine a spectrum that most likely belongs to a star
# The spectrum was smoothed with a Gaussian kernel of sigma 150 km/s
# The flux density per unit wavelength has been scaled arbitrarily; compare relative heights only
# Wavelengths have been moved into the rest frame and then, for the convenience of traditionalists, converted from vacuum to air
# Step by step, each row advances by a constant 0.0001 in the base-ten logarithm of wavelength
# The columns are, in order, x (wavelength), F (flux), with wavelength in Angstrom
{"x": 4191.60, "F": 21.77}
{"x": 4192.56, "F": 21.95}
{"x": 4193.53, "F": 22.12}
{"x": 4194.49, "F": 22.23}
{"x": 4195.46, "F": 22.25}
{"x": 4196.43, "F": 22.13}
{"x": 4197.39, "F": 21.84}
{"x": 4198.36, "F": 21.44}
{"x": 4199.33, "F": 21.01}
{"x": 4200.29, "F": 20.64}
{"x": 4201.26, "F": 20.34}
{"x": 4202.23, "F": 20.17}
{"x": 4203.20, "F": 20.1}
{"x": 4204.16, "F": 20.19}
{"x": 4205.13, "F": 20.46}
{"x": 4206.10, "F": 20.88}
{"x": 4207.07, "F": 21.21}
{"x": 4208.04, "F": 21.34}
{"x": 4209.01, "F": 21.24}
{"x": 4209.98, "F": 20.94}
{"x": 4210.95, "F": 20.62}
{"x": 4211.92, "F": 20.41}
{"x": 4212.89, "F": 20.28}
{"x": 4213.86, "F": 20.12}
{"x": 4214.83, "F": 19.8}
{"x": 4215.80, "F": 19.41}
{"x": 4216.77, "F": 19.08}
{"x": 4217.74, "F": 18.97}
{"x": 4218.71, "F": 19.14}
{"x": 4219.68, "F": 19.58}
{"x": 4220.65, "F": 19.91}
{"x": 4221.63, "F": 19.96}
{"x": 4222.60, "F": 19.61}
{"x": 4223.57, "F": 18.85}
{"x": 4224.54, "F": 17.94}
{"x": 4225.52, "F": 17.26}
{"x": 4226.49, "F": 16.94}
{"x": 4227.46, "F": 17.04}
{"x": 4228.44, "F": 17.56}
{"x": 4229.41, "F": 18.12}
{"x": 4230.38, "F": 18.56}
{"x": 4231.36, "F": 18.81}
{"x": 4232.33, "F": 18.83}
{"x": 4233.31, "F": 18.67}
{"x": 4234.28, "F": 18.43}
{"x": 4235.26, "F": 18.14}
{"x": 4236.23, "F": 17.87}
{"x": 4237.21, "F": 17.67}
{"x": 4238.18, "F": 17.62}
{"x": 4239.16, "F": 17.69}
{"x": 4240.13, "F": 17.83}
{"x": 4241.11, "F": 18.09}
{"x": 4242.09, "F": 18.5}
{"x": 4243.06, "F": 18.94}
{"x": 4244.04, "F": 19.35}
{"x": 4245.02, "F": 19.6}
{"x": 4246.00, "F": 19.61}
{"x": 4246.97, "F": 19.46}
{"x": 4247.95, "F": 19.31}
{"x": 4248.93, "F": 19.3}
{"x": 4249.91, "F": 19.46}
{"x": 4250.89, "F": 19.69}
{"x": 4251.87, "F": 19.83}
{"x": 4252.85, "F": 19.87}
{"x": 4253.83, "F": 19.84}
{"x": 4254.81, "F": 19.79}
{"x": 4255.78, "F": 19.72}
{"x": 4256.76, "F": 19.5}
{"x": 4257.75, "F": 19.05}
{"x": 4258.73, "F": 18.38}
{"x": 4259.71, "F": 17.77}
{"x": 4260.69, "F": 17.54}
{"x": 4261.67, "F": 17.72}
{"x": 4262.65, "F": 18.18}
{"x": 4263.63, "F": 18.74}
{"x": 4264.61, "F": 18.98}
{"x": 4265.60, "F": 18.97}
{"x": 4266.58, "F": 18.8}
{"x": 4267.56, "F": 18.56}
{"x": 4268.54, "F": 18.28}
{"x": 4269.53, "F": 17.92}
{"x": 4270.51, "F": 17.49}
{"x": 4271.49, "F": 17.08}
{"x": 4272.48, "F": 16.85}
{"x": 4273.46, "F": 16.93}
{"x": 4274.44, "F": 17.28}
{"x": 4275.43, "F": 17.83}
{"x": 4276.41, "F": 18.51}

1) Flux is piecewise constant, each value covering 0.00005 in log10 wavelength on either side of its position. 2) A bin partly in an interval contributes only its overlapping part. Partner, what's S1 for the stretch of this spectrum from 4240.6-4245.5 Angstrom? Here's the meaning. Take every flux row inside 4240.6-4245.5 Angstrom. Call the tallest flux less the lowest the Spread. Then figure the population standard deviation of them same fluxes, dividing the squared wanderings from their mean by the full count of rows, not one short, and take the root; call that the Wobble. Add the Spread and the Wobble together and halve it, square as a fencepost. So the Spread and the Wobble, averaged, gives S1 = 1.0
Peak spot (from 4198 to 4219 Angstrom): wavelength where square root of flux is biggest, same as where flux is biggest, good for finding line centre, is 4198.36 Angstrom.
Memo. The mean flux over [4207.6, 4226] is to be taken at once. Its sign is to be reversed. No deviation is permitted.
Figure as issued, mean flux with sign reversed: -19.7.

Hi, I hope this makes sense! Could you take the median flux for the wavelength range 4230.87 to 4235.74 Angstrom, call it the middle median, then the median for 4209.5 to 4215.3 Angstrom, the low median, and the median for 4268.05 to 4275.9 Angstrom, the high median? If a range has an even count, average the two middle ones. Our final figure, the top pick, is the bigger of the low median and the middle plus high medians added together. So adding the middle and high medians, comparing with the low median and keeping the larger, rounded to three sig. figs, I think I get 36.1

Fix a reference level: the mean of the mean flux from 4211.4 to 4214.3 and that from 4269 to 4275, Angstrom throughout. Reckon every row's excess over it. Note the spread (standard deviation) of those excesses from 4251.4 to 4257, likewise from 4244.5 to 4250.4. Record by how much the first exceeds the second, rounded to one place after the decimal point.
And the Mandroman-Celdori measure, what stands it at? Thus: 0.0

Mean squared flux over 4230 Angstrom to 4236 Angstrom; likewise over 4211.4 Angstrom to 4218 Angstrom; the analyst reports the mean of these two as 367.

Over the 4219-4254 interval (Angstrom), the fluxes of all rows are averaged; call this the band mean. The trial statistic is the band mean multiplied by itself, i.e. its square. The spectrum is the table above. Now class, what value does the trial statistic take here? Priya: 350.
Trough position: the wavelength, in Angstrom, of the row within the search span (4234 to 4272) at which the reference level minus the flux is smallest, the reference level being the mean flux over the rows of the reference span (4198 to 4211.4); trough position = 4252.85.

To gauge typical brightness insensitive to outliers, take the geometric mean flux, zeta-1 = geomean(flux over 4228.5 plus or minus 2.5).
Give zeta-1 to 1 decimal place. 17.6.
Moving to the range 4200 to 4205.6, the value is 20.3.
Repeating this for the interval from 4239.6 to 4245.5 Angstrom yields 18.7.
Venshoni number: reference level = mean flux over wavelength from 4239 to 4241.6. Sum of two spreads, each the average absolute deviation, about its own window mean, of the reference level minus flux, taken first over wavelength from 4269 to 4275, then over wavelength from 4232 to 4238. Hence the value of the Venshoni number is 0.68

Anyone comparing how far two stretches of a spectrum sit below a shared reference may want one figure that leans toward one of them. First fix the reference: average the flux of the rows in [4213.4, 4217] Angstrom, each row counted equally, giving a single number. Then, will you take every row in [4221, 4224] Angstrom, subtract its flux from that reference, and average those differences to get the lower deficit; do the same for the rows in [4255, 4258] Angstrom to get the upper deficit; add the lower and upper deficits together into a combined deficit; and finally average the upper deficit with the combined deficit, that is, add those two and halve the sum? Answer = 0.2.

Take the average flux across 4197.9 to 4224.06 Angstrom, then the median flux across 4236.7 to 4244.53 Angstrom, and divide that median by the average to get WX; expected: 0.89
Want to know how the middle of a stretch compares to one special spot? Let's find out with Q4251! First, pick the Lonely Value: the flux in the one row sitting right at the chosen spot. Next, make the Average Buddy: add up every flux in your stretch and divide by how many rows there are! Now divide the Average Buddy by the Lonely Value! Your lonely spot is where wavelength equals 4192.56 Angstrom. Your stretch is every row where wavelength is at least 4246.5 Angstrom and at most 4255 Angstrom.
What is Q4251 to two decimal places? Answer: 0.89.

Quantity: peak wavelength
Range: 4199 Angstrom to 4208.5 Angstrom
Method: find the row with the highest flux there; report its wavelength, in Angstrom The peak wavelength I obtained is 4208.04 Angstrom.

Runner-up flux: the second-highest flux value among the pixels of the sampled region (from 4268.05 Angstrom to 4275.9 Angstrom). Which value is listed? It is 17.92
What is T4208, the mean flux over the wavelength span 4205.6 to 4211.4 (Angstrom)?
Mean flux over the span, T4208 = 21.0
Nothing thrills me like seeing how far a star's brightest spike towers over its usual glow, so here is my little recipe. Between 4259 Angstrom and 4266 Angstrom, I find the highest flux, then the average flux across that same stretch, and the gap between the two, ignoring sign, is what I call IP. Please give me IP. 0.71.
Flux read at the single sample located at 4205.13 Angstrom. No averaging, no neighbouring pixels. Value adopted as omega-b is 20.46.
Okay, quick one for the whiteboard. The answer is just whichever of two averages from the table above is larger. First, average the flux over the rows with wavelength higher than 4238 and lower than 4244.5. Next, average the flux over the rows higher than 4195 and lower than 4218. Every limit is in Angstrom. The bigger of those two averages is 20.6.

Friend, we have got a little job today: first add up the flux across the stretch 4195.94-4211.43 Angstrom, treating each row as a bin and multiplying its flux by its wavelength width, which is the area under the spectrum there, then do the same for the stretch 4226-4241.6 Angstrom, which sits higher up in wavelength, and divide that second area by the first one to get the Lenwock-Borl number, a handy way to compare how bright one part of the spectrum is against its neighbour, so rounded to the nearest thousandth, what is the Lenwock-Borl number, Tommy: 0.867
